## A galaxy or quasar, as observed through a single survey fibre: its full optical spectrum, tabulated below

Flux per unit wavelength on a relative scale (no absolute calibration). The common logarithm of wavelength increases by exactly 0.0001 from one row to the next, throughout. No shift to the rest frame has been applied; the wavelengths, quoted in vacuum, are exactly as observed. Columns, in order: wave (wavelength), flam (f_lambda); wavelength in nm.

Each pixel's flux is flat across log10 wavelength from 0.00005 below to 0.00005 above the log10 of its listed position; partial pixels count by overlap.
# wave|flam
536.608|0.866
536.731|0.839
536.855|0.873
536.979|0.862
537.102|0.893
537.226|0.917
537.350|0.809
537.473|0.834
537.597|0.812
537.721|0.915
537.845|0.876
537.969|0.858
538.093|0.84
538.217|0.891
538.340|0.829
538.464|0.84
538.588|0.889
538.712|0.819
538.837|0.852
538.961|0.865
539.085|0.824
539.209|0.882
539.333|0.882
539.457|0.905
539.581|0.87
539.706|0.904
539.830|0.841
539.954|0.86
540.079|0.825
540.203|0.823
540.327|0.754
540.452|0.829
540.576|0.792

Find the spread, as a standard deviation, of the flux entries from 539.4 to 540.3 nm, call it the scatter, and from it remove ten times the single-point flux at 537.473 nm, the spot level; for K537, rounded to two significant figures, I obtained -8.3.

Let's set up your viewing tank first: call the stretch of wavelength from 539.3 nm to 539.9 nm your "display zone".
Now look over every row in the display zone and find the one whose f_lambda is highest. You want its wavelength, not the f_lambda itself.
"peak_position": 539.457 nm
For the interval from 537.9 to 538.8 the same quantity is 538.217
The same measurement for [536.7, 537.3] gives 537.226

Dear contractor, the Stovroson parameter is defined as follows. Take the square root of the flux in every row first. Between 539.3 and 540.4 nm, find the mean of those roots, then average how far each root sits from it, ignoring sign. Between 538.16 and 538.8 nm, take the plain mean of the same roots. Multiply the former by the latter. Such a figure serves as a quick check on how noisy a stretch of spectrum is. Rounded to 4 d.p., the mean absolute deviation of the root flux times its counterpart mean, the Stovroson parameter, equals 0.0183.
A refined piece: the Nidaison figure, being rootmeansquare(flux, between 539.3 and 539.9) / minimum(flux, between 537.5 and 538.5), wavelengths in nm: 1.08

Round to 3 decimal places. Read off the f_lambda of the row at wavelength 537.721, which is 0.915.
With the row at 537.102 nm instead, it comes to 0.893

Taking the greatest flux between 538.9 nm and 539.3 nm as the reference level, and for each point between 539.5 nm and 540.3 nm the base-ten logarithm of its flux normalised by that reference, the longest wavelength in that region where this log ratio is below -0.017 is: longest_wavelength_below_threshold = 540.203 nm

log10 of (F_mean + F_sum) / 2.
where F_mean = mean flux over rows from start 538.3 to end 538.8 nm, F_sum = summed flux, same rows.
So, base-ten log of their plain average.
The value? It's 0.3244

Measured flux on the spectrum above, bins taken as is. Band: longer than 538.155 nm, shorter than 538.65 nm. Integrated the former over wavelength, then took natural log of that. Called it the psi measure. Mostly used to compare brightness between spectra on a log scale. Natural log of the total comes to -0.850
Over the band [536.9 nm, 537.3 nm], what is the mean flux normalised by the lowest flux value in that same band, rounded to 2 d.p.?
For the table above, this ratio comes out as 1.03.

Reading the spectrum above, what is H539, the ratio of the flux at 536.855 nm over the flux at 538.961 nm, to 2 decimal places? 1.01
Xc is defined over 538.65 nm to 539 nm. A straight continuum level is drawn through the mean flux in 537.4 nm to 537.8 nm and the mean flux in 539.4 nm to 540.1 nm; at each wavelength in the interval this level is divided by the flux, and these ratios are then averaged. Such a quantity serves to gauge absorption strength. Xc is 1.02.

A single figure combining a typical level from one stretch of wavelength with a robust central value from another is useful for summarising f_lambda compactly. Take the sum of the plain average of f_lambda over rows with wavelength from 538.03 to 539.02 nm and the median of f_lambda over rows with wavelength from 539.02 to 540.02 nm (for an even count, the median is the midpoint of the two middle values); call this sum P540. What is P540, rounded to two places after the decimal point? 1.73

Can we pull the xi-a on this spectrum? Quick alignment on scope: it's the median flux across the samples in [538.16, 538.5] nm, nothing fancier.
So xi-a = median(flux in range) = 0.840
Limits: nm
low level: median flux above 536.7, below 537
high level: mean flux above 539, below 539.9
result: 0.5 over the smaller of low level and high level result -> 0.580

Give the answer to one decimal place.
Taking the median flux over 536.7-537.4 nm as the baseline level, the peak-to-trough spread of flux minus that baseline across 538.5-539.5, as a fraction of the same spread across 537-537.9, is 0.8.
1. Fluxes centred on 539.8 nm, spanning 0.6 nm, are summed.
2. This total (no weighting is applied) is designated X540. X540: 4.30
